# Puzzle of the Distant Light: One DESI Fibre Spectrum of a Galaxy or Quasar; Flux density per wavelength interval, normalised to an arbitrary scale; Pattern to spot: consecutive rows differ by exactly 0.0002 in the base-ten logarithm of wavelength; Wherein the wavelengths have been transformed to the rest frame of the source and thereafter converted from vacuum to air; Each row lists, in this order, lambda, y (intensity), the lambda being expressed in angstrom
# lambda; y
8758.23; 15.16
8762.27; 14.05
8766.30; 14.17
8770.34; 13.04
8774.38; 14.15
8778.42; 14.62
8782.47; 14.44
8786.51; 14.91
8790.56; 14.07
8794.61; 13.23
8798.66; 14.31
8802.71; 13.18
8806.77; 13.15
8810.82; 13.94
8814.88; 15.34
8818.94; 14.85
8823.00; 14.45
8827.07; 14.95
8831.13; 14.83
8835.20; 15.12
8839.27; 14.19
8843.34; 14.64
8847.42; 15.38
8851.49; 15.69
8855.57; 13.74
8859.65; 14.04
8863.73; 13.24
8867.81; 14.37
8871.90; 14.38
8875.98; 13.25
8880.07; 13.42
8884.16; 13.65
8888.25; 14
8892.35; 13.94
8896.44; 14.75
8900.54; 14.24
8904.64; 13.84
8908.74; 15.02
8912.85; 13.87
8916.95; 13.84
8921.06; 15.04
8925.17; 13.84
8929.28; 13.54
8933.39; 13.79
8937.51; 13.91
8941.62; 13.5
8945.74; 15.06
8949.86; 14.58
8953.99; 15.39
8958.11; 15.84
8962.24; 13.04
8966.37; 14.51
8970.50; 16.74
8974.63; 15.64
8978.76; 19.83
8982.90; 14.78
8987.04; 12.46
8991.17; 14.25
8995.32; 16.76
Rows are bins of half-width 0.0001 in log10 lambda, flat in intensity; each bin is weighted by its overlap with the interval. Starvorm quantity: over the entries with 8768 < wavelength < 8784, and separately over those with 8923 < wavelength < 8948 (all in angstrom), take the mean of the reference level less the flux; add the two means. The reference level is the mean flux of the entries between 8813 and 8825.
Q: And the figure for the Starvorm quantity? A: 1.8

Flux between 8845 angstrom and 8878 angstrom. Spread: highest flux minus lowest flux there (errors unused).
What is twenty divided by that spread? 8.2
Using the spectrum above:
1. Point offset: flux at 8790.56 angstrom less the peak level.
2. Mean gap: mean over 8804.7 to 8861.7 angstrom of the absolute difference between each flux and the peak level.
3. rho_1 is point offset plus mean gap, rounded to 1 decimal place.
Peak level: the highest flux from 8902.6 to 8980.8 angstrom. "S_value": -0.5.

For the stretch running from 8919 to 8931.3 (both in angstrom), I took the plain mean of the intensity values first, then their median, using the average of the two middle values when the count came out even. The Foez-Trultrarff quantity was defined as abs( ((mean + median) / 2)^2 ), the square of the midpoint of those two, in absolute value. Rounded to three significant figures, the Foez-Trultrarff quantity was 196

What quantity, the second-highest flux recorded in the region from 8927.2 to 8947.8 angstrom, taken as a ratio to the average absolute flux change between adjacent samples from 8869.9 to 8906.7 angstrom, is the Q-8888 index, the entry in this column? 30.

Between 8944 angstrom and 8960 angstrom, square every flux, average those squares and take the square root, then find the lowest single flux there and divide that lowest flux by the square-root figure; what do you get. 0.958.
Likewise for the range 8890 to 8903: 0.974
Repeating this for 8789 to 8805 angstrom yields 0.962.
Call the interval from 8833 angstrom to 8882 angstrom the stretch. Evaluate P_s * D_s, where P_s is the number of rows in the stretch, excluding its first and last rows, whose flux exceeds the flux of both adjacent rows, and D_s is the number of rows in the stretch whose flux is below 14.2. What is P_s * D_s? 18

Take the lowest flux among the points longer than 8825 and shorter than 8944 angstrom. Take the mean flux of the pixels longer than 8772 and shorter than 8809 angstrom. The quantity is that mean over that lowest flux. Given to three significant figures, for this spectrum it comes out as 1.06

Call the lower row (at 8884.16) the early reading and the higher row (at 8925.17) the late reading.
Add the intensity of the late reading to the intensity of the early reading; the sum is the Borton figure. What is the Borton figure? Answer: 27.5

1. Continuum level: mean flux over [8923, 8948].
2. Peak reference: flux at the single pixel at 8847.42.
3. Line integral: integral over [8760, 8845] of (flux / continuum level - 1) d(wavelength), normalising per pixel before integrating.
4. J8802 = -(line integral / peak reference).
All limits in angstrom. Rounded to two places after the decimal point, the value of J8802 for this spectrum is -0.13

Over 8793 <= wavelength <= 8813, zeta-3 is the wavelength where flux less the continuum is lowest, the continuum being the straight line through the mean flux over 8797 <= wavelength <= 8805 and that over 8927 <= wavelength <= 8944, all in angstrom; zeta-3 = 8806.77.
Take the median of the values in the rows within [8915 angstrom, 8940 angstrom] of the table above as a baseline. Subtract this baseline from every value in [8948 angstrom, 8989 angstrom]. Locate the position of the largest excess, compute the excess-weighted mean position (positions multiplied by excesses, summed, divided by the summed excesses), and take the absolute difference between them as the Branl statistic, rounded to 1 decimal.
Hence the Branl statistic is 9.4 angstrom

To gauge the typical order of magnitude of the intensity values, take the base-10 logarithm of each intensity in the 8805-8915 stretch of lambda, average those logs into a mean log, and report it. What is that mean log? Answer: 1.16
